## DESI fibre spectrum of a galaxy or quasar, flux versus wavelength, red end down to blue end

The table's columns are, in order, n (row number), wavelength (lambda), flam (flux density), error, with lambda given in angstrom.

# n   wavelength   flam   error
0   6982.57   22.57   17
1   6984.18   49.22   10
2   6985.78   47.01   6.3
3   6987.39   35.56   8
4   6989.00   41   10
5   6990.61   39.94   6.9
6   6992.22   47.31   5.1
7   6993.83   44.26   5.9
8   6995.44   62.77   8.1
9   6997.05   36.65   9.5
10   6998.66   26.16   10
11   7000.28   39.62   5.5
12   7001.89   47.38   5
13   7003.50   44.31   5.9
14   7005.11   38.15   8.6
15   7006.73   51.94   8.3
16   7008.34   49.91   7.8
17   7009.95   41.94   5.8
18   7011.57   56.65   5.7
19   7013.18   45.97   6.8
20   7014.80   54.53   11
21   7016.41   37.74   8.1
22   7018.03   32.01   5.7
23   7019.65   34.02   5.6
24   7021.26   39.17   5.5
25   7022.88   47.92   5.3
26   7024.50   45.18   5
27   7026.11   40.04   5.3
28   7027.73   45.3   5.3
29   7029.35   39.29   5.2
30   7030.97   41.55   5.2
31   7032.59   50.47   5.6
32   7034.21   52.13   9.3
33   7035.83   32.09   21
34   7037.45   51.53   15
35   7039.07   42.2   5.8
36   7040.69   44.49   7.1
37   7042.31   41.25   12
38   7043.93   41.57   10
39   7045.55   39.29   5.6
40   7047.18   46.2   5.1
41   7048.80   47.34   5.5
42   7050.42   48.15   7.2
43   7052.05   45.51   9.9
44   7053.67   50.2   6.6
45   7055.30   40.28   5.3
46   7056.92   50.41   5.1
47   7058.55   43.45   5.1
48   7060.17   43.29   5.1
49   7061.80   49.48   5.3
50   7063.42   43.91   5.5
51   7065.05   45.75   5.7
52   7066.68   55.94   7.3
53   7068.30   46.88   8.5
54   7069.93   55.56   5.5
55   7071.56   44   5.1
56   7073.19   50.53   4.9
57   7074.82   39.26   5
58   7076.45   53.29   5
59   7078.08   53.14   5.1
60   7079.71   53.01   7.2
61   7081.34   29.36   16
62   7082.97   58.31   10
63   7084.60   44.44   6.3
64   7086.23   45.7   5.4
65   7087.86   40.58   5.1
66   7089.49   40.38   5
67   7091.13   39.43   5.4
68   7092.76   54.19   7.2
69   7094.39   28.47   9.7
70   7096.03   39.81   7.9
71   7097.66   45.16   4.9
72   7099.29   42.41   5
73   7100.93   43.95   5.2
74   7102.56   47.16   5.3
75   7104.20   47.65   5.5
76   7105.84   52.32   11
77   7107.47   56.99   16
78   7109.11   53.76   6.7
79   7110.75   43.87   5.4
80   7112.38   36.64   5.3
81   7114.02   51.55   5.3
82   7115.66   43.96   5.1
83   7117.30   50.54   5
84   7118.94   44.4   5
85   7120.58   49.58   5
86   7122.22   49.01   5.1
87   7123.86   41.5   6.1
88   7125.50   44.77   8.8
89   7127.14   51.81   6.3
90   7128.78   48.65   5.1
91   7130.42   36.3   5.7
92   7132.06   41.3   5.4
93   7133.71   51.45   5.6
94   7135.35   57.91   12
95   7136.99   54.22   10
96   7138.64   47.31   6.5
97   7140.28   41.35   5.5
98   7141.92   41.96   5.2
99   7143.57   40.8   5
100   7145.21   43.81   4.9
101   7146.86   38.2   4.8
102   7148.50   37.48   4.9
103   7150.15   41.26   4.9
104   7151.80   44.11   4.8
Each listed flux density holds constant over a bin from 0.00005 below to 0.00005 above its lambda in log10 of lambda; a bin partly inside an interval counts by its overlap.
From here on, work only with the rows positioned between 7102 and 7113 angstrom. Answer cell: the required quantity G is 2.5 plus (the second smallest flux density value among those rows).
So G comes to 46.4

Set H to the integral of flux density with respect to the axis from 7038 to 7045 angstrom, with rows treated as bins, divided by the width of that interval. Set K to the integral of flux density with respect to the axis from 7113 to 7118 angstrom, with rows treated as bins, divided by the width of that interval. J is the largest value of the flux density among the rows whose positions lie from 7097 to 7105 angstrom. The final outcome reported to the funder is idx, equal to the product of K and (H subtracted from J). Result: 241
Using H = 43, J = 47.65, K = 48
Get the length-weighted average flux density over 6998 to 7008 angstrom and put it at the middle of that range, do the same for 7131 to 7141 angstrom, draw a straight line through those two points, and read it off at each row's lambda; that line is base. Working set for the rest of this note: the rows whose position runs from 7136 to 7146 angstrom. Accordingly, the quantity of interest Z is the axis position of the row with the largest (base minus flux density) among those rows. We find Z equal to 7143.57 angstrom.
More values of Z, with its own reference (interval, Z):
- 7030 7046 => 7035.83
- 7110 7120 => 7112.38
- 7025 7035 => 7029.35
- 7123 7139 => 7130.42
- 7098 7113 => 7112.38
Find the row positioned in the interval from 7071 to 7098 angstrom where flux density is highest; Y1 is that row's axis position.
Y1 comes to 7082.97 angstrom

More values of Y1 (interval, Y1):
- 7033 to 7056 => 7034.21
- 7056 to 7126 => 7082.97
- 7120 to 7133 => 7127.14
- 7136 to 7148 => 7136.99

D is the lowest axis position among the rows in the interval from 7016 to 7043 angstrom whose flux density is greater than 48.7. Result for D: 7032.59 angstrom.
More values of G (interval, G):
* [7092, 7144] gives 38.8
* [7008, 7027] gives 36.5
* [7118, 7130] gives 46.9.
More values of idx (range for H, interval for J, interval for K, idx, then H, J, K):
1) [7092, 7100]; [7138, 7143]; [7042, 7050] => 233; 42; 47.31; 44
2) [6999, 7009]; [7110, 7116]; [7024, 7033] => 316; 44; 51.55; 43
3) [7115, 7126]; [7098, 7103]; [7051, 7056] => 38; 46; 47.16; 46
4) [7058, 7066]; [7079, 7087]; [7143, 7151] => 520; 45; 58.31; 40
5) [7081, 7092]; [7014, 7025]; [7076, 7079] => 600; 43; 54.53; 53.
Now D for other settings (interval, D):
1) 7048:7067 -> 7053.67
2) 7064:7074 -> 7066.68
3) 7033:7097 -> 7034.21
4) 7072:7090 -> 7073.19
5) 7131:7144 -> 7133.71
